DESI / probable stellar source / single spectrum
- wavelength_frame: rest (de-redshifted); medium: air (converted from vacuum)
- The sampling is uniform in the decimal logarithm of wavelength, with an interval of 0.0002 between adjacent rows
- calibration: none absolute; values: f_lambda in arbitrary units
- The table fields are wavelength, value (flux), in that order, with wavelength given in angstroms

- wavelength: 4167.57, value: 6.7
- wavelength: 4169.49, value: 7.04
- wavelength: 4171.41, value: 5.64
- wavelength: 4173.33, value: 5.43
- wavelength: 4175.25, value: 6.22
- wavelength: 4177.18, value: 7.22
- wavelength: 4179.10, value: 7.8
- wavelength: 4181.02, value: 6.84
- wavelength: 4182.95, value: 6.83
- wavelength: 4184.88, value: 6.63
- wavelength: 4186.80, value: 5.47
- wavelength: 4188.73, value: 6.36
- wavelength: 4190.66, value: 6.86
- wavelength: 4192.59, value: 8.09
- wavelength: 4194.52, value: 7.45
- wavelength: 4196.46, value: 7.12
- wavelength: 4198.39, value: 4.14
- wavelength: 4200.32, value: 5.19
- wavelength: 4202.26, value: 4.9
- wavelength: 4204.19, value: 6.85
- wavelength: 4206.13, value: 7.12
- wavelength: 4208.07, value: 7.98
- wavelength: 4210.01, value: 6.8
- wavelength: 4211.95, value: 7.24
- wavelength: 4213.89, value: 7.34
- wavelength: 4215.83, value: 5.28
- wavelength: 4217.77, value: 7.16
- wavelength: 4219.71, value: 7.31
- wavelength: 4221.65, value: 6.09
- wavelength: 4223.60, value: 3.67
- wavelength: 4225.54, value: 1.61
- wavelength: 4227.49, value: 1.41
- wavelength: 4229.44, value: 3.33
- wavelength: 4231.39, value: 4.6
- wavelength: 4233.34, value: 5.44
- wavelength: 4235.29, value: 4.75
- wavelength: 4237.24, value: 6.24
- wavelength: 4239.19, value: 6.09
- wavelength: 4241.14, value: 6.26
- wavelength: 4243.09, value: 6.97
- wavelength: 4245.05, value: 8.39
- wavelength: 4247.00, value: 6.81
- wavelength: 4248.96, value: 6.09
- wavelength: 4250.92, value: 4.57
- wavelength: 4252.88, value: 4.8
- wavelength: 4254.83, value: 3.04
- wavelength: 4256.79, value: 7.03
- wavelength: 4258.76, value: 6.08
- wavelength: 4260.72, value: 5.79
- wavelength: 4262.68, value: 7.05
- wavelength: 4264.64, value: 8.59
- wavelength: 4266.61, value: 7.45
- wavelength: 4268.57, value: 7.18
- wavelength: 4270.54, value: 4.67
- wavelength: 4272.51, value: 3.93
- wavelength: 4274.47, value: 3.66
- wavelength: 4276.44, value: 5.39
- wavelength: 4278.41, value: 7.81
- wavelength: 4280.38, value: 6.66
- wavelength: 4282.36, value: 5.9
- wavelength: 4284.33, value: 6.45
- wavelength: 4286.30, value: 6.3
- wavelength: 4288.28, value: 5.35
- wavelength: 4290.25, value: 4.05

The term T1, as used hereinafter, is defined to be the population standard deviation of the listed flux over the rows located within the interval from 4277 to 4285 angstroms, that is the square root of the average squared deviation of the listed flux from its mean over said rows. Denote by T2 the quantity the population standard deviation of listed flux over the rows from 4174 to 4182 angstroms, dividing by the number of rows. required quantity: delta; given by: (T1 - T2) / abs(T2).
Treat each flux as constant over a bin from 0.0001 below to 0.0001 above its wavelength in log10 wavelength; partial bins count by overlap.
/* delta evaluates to 0.21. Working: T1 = 0.70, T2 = 0.6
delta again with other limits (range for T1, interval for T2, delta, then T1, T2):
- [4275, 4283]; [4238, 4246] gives 0.00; 0.91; 0.9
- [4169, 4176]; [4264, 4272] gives -0.56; 0.62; 1.4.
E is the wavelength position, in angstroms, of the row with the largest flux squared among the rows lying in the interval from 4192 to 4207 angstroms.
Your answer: 4192.59 angstroms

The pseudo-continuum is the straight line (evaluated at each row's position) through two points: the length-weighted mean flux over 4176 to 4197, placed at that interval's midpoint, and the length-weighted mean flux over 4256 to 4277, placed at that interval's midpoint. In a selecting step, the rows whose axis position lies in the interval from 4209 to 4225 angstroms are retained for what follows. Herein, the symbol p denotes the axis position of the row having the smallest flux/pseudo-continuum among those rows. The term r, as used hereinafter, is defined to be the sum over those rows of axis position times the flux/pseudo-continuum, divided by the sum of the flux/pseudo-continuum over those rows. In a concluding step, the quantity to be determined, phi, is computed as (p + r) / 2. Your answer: 4220.0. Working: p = 4223.60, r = 4216.3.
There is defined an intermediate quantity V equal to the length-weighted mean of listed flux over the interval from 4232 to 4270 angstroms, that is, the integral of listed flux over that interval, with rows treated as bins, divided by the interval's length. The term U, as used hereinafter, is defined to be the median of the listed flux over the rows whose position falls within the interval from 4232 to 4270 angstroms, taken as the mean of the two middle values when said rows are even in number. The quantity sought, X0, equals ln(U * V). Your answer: 3.66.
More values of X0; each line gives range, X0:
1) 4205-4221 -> 3.92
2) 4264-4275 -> 3.56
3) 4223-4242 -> 3.01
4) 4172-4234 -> 3.69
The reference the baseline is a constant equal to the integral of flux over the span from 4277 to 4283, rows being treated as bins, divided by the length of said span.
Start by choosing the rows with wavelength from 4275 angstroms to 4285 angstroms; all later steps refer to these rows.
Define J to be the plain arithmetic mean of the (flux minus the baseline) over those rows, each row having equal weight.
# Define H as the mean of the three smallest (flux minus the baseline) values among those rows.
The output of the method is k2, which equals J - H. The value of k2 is 0.53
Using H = -0.8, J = -0.3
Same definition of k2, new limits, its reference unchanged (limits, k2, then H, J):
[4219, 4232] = 1.89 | -4.6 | -2.7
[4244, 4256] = 1.48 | -2.6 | -1.1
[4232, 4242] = 0.33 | -1.3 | -1.0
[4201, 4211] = 0.55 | -0.5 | 0.0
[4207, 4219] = 0.55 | -0.3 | 0.2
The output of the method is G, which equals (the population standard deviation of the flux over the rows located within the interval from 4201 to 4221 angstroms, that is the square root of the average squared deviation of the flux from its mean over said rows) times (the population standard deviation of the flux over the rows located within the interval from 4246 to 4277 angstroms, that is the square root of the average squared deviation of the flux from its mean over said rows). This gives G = 1.4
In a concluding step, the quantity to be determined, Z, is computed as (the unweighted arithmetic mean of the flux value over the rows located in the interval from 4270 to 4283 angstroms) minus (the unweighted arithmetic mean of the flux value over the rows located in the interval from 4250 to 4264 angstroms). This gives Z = 0.0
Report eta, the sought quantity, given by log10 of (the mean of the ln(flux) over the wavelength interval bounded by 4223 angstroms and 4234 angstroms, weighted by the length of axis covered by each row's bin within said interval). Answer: 0.03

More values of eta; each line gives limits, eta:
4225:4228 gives -0.39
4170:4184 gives 0.27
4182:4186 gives 0.28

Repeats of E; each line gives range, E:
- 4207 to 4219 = 4208.07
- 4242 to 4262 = 4245.05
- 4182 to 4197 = 4192.59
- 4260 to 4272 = 4264.64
